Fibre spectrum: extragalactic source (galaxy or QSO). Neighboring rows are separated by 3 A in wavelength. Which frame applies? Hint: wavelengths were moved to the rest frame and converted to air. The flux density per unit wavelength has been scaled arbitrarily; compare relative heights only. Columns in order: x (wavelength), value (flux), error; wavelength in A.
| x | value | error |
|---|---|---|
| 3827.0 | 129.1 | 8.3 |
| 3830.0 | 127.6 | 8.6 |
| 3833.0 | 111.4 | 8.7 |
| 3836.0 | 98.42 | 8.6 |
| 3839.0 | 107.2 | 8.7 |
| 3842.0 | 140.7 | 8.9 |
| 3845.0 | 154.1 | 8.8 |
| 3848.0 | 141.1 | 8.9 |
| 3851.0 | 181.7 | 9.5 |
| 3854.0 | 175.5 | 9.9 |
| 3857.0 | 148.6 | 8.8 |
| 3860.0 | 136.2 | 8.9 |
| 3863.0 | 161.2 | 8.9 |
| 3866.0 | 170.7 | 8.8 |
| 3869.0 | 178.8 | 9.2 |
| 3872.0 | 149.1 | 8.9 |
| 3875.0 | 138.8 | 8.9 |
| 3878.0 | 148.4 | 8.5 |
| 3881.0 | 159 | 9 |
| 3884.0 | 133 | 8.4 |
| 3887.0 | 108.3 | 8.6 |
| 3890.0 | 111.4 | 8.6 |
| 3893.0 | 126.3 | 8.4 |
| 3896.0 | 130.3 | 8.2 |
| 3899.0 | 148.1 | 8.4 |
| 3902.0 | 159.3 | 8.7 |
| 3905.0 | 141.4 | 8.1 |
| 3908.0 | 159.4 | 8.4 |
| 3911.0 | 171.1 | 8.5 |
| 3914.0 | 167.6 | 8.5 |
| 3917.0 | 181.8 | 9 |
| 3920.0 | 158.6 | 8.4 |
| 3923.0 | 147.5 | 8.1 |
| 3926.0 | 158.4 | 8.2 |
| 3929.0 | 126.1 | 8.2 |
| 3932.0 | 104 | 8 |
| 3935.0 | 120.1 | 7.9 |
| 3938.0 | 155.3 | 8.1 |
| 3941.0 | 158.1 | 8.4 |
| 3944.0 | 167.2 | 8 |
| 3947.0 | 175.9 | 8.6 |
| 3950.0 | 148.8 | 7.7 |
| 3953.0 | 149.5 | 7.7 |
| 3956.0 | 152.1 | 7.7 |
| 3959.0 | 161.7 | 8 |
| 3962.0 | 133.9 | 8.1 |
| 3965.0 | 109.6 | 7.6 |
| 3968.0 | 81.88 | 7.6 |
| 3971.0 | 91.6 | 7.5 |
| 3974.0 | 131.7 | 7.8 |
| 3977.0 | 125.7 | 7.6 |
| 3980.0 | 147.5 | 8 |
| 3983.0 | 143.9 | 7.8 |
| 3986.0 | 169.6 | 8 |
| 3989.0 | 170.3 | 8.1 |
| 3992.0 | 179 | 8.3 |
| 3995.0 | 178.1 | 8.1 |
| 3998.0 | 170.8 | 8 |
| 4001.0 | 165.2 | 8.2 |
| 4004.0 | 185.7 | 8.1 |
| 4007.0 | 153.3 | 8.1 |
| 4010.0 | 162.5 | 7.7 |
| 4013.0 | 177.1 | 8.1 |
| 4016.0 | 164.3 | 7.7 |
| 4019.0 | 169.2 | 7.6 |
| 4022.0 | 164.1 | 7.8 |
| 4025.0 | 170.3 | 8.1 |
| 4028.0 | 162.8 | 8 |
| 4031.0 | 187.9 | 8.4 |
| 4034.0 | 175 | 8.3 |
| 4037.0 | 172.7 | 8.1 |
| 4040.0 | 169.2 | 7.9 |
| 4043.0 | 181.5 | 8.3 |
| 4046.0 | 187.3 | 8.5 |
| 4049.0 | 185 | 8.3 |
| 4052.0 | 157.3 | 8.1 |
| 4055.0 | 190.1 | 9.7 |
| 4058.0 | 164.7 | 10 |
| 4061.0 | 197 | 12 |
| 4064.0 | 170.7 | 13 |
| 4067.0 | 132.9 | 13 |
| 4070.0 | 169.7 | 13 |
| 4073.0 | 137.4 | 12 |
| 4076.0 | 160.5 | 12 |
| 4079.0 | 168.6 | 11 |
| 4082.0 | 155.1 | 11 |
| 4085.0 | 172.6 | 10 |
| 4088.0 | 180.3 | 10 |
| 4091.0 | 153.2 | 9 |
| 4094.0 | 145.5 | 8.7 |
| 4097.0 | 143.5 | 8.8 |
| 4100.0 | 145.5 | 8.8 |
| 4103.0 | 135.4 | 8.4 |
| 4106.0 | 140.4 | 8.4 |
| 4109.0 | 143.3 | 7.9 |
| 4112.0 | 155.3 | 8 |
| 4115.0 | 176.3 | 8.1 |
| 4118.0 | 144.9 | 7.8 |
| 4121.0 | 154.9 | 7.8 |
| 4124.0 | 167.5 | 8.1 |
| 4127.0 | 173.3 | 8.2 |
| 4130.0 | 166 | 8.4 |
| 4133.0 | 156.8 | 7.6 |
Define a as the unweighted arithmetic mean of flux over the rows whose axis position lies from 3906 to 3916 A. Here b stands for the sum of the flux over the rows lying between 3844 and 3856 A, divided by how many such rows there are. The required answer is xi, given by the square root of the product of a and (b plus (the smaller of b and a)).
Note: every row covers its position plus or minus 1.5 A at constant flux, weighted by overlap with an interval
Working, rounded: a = 166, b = 163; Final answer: 233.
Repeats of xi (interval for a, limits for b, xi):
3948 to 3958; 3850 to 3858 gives 219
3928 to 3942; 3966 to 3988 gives 184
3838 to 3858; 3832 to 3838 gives 177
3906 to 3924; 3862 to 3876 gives 229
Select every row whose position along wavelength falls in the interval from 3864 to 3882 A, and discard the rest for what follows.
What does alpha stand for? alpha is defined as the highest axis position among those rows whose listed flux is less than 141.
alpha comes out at 3875.0 A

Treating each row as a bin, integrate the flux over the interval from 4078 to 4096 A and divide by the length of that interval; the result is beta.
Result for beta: 162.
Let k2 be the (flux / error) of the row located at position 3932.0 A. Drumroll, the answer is 13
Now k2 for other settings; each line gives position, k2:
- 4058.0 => 16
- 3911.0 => 20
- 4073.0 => 11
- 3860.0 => 15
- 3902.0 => 18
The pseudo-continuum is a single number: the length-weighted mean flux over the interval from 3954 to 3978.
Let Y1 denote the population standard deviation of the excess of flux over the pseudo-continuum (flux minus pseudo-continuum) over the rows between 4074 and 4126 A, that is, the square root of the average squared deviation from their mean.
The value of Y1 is 13.1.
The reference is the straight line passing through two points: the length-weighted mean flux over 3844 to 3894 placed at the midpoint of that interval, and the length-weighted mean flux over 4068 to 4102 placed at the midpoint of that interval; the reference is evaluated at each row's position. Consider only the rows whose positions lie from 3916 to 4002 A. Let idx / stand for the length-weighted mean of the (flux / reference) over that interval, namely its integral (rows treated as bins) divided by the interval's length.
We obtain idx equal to 0.97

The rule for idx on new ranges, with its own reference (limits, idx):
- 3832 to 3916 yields 0.98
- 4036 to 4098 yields 1.07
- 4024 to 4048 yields 1.14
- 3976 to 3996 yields 1.04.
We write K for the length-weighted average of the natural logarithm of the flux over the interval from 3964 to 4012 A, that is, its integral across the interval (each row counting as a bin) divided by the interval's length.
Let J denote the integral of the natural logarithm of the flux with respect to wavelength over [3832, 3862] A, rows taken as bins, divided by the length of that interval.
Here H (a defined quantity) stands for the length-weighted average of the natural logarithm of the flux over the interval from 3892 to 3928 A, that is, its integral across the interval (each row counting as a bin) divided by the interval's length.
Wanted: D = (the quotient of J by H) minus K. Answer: -4.00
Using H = 5.03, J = 4.926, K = 4.98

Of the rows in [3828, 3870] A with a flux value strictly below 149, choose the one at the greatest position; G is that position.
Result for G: 3860.0 A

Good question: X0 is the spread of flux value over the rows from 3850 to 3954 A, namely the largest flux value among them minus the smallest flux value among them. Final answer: 78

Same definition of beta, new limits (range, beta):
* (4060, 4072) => 165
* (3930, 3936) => 113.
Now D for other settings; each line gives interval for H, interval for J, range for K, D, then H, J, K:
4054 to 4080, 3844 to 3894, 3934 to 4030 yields -4.04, 5.10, 4.990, 5.02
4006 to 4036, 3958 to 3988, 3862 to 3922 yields -4.06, 5.13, 4.842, 5.00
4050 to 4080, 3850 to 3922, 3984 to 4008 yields -4.16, 5.10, 5.012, 5.14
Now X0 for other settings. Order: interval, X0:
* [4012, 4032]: 25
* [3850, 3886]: 49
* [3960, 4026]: 104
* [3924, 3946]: 63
